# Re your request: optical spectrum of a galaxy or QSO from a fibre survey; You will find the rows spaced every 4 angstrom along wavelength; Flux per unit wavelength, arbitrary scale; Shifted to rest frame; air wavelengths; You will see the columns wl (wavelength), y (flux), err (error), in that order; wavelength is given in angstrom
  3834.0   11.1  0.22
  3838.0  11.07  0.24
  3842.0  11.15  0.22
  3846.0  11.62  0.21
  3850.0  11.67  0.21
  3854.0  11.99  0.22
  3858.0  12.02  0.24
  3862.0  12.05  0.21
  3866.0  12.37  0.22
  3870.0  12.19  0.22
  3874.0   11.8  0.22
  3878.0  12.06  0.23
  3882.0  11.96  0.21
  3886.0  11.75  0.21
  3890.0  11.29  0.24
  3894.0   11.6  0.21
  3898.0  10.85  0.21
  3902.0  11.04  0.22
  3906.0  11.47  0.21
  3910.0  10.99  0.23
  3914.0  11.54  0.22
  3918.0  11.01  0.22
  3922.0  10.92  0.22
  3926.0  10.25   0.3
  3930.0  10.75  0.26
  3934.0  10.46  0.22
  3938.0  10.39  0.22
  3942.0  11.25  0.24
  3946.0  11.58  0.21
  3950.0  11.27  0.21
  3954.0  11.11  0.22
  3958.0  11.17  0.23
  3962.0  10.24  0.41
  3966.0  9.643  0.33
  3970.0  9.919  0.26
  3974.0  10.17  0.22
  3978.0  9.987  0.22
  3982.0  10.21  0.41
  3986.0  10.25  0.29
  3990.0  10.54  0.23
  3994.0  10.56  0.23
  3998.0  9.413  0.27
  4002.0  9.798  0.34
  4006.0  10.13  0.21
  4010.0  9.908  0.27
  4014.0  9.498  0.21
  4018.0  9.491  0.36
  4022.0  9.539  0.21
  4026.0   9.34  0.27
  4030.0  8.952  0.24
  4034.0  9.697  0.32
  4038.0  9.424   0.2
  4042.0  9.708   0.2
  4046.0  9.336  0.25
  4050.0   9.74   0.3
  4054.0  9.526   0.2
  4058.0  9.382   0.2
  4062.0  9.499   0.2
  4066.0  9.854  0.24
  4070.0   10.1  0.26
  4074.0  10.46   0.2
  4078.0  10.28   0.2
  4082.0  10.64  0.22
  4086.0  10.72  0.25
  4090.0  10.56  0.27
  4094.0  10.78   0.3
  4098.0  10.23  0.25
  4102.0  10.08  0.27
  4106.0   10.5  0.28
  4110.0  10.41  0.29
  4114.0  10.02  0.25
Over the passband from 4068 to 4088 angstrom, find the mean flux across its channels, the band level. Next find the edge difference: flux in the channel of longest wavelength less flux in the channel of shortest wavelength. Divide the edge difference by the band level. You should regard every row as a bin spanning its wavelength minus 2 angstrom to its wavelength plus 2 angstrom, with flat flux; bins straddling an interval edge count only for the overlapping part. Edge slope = 0.059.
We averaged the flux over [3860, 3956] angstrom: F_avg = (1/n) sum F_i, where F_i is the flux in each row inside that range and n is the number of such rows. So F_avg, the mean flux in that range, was 11.3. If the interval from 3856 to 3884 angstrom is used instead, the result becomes 12.1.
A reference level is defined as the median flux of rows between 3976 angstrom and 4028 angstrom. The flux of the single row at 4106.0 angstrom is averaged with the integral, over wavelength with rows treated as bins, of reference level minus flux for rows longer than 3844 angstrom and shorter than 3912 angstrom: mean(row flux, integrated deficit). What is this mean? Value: -55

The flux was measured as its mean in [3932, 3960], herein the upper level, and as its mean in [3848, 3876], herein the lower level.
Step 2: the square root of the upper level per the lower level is 0.96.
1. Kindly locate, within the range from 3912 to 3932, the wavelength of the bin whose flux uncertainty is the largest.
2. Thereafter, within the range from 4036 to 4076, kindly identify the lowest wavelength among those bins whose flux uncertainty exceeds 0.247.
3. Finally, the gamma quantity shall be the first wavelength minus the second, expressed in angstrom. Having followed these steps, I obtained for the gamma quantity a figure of -120 angstrom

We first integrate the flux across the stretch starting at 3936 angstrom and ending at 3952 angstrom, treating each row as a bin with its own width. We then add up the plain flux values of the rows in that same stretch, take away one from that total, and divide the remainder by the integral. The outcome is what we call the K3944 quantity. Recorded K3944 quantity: 0.244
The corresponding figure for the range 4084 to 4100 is 0.244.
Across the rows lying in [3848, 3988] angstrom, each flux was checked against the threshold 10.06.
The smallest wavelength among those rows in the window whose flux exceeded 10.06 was 3850.0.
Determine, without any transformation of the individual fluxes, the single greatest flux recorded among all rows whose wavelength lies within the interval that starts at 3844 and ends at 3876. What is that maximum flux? 12.37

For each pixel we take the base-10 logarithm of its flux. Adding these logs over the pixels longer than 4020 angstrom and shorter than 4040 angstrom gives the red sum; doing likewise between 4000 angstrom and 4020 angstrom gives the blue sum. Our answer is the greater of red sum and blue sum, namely 4.95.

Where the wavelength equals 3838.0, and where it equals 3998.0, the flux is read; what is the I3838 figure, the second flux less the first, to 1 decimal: -1.7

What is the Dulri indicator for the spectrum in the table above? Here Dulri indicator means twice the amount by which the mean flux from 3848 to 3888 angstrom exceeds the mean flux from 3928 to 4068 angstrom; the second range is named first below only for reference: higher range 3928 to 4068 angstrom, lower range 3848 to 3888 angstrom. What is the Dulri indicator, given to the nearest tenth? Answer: 3.9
